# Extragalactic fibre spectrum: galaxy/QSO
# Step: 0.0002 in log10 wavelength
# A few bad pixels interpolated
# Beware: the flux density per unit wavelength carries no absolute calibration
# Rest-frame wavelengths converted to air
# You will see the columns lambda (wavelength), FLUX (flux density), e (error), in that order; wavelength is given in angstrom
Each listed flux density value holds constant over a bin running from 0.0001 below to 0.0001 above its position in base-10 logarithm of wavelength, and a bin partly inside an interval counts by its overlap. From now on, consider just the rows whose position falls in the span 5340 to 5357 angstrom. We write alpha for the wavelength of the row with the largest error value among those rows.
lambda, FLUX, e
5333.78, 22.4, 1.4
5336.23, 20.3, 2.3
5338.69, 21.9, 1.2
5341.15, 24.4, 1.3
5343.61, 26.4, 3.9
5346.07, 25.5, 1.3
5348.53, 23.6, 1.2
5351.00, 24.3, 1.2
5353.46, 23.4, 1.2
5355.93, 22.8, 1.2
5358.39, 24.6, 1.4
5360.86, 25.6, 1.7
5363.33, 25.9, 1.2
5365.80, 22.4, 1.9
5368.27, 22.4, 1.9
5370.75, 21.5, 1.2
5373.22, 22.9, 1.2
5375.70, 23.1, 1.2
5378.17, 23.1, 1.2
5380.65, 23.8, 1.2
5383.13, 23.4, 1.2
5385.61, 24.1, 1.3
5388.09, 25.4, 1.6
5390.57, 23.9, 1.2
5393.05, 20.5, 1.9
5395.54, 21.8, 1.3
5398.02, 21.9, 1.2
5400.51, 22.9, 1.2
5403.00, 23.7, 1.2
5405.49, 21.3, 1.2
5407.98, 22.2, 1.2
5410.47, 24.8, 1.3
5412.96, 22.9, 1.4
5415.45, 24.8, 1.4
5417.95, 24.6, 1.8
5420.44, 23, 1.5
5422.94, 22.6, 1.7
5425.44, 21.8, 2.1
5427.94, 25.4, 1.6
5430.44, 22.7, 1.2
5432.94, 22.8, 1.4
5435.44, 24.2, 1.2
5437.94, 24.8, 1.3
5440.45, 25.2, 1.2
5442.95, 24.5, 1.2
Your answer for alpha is 5343.61 angstrom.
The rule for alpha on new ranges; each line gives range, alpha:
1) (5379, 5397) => 5393.05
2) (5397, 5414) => 5412.96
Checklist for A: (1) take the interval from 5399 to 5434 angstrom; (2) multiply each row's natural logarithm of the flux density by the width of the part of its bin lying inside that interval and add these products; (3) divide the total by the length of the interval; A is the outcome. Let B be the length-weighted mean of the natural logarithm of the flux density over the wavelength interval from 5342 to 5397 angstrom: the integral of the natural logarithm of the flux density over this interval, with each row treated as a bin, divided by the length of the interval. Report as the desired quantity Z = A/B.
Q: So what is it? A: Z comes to 0.99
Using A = 3.14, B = 3.16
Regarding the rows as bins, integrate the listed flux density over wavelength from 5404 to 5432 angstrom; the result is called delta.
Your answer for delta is 652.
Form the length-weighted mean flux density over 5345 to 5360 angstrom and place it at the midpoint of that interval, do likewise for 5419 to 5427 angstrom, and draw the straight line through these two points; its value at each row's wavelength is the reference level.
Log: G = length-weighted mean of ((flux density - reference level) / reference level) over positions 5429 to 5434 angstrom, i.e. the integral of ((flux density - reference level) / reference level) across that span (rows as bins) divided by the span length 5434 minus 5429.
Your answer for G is 0.017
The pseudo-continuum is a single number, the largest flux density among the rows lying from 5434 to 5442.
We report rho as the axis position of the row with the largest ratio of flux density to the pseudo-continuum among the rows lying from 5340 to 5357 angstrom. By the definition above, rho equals 5343.61 angstrom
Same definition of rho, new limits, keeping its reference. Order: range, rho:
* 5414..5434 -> 5427.94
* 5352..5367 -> 5363.33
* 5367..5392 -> 5388.09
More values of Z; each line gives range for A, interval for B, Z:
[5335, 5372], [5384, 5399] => 1.01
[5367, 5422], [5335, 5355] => 0.99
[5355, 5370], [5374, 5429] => 1.01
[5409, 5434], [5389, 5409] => 1.02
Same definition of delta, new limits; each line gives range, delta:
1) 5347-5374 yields 638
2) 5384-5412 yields 643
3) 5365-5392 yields 628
